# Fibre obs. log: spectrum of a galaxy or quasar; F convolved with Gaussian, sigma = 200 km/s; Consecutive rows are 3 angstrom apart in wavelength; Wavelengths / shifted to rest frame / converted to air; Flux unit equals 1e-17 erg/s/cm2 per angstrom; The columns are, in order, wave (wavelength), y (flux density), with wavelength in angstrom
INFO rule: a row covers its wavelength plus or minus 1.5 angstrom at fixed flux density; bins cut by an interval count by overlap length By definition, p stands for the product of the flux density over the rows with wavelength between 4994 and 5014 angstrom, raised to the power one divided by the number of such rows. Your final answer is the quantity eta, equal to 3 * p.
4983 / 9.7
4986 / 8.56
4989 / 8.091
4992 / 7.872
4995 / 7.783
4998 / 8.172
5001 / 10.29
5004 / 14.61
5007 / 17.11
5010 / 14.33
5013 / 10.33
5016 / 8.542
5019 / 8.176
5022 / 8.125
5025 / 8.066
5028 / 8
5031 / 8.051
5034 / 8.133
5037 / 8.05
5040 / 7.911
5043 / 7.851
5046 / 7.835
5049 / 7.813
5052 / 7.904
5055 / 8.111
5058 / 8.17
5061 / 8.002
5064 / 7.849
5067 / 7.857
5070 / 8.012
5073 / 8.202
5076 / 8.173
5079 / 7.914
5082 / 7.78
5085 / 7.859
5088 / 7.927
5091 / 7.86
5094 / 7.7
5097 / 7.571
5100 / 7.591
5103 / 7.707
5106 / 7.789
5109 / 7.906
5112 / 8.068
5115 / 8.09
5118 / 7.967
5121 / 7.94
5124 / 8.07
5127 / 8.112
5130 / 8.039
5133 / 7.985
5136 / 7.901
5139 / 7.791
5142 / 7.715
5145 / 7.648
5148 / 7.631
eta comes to 34.0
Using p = 11.3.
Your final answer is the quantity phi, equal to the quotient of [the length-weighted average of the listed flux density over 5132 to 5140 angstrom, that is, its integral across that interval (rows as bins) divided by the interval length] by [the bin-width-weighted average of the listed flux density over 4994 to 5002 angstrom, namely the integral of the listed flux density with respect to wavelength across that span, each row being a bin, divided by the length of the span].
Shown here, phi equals 0.91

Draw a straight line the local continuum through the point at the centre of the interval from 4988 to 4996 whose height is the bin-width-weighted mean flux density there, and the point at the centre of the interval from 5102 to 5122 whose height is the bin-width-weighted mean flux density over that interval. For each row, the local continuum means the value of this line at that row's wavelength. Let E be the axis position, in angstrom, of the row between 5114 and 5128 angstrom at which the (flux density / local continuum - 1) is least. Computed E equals 5121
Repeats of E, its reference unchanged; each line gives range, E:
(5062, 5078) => 5064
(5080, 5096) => 5094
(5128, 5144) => 5142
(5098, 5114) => 5100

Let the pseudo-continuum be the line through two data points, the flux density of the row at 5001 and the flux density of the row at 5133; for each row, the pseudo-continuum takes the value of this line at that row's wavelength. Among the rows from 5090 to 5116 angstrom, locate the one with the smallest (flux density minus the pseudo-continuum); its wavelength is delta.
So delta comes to 5097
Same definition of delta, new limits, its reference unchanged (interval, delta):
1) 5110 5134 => 5112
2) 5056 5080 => 5064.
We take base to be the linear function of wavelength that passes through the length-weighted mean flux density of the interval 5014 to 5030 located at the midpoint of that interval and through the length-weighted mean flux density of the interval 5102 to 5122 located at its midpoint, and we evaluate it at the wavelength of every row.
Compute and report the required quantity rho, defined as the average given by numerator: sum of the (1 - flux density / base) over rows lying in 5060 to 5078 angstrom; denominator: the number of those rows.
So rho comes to 0.01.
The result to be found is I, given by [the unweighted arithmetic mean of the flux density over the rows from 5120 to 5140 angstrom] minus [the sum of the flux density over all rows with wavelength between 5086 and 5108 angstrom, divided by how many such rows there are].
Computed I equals 0.2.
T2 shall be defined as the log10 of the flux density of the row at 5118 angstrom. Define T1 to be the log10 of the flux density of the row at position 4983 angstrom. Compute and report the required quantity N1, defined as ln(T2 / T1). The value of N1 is -0.091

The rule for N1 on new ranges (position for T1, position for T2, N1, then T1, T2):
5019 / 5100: -0.036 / 0.913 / 0.880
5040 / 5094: -0.013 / 0.898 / 0.886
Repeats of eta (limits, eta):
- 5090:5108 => 23.1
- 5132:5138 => 23.8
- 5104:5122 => 23.9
